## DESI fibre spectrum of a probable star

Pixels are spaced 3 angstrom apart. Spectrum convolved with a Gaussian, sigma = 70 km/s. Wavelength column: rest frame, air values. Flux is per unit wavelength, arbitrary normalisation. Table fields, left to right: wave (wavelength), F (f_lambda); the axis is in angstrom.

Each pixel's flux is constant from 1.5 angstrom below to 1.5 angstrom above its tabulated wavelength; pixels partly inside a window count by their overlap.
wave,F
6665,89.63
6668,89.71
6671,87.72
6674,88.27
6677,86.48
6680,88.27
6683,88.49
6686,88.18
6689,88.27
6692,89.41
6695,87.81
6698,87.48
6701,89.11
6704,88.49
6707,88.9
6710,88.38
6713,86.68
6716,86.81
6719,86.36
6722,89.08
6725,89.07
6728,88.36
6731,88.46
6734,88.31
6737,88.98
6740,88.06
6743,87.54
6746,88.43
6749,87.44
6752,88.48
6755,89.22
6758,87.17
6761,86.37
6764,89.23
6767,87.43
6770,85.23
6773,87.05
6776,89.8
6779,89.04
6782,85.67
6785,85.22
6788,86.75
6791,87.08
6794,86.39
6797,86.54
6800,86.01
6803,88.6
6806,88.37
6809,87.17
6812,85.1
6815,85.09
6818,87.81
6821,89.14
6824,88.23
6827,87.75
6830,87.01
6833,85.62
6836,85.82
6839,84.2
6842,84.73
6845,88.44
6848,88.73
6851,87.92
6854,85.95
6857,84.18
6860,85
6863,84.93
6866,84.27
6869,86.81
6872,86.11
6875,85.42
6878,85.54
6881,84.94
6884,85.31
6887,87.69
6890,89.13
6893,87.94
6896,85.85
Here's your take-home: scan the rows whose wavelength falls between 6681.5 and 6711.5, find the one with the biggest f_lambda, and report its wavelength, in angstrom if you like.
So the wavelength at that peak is 6692 angstrom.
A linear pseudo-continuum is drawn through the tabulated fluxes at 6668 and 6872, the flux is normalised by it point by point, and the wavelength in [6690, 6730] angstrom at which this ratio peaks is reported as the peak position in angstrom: 6725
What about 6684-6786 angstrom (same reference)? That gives 6776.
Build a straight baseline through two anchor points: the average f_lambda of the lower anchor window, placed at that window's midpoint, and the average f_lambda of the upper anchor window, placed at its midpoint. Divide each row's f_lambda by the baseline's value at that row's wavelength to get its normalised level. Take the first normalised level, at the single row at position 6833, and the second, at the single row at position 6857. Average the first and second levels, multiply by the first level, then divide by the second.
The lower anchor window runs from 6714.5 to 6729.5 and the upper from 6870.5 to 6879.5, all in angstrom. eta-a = 1.00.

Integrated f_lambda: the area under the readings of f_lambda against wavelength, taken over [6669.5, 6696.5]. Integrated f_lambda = 2379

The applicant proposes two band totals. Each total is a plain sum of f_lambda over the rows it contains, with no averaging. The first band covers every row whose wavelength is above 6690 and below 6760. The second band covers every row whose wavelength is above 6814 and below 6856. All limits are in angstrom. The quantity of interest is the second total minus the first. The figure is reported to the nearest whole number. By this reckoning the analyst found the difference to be -812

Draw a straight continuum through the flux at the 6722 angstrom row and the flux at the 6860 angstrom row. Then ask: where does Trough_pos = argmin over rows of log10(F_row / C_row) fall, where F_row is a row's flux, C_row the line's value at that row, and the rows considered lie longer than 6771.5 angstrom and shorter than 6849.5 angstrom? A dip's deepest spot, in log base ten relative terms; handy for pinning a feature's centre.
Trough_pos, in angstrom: 6785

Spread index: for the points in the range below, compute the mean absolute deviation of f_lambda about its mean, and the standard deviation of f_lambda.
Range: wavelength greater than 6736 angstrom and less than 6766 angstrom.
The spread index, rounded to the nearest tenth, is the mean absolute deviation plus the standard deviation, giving 1.7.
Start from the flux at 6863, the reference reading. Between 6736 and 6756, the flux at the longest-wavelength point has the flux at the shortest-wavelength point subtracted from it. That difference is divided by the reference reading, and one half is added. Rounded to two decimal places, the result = 0.50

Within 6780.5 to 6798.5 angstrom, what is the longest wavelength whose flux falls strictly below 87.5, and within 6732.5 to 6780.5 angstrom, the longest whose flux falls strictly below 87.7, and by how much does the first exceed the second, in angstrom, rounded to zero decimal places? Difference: 24 angstrom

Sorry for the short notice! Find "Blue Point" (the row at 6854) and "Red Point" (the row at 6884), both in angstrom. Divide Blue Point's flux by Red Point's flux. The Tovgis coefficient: 1.01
